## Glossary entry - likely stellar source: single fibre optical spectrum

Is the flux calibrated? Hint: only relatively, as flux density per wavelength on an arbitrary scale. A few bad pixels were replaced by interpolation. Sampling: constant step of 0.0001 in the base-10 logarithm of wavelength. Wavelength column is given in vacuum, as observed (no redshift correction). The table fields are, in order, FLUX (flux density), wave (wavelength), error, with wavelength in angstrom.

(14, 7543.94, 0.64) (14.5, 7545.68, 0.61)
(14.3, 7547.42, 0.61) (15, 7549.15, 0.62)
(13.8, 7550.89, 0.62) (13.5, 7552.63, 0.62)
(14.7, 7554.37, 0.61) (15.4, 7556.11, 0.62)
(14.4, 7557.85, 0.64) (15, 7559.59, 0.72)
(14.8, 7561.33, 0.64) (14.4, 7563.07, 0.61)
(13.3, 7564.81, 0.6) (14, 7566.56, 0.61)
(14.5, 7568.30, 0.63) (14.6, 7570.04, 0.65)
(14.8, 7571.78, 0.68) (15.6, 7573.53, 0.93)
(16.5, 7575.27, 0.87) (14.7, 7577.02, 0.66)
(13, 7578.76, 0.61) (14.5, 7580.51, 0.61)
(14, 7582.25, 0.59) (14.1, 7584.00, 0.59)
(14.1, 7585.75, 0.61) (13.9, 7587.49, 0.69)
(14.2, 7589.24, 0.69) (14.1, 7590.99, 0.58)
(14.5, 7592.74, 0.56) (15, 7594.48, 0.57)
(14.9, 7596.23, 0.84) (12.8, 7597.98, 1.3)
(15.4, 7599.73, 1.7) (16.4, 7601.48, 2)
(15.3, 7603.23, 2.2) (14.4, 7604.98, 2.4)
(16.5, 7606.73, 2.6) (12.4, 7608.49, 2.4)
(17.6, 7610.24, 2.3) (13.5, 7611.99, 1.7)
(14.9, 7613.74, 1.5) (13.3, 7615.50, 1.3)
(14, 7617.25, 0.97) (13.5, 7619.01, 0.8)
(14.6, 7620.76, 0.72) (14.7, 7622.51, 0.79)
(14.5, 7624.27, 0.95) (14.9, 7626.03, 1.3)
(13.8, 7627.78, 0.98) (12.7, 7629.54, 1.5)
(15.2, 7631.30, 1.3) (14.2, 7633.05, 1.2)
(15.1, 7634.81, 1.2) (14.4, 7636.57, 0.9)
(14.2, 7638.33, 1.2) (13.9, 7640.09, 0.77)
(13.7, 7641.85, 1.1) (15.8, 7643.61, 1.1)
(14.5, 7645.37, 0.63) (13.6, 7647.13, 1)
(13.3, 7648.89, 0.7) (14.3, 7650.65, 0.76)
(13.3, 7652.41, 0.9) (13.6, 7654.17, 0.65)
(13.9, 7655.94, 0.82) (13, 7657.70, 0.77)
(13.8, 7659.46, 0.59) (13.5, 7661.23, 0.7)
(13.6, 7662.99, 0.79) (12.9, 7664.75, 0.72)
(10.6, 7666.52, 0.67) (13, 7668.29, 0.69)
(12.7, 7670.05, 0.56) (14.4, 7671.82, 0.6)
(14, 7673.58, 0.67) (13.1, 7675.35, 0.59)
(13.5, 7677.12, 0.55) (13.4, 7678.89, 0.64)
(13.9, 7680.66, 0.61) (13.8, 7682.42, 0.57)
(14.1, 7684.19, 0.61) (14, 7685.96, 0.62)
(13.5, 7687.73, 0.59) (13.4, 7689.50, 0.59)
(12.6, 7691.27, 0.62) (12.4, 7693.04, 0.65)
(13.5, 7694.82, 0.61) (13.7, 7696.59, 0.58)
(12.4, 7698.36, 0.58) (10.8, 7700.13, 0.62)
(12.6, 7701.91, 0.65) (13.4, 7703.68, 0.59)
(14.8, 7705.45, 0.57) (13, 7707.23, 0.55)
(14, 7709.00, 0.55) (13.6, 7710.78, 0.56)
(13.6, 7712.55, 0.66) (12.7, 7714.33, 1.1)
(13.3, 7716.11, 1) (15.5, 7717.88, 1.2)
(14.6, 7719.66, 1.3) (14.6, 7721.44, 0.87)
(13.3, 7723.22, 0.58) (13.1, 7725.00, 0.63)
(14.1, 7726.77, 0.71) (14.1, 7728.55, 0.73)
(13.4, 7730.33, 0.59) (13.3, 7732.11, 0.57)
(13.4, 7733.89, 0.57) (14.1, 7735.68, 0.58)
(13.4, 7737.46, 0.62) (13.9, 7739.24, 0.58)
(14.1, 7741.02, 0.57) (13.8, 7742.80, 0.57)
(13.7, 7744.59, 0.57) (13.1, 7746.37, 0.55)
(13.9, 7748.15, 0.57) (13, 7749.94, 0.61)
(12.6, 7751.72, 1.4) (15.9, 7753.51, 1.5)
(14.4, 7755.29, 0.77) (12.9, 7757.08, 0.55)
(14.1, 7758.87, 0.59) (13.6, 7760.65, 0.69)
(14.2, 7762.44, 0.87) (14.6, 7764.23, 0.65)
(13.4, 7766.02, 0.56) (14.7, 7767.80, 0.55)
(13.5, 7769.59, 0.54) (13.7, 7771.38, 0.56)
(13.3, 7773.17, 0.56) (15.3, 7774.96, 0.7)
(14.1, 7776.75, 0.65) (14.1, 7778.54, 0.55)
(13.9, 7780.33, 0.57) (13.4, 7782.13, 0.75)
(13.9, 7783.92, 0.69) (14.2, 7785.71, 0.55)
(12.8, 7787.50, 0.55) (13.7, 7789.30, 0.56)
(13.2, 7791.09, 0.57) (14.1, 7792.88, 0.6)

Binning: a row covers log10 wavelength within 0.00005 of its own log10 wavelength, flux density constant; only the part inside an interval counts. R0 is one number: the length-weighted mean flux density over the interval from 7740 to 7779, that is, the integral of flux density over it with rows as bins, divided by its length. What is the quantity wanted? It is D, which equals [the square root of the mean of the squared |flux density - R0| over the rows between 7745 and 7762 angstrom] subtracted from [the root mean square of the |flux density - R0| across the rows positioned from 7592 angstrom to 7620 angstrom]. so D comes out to 0.6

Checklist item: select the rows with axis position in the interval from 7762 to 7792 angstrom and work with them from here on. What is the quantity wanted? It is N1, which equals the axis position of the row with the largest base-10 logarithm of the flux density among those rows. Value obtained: 7774.96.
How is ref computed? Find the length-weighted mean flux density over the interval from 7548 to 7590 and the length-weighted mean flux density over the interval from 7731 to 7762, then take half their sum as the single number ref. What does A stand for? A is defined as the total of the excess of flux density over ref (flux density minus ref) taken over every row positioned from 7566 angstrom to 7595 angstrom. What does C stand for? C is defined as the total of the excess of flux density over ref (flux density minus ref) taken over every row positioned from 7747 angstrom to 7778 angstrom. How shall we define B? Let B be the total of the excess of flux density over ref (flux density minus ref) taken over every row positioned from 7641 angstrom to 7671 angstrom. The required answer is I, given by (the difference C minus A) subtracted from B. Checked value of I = -1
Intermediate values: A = 6.6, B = -10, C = -2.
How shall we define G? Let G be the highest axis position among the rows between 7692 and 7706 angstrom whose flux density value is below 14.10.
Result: 7703.68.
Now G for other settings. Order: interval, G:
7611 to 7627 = 7619.01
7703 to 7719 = 7716.11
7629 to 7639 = 7629.54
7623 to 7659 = 7657.70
